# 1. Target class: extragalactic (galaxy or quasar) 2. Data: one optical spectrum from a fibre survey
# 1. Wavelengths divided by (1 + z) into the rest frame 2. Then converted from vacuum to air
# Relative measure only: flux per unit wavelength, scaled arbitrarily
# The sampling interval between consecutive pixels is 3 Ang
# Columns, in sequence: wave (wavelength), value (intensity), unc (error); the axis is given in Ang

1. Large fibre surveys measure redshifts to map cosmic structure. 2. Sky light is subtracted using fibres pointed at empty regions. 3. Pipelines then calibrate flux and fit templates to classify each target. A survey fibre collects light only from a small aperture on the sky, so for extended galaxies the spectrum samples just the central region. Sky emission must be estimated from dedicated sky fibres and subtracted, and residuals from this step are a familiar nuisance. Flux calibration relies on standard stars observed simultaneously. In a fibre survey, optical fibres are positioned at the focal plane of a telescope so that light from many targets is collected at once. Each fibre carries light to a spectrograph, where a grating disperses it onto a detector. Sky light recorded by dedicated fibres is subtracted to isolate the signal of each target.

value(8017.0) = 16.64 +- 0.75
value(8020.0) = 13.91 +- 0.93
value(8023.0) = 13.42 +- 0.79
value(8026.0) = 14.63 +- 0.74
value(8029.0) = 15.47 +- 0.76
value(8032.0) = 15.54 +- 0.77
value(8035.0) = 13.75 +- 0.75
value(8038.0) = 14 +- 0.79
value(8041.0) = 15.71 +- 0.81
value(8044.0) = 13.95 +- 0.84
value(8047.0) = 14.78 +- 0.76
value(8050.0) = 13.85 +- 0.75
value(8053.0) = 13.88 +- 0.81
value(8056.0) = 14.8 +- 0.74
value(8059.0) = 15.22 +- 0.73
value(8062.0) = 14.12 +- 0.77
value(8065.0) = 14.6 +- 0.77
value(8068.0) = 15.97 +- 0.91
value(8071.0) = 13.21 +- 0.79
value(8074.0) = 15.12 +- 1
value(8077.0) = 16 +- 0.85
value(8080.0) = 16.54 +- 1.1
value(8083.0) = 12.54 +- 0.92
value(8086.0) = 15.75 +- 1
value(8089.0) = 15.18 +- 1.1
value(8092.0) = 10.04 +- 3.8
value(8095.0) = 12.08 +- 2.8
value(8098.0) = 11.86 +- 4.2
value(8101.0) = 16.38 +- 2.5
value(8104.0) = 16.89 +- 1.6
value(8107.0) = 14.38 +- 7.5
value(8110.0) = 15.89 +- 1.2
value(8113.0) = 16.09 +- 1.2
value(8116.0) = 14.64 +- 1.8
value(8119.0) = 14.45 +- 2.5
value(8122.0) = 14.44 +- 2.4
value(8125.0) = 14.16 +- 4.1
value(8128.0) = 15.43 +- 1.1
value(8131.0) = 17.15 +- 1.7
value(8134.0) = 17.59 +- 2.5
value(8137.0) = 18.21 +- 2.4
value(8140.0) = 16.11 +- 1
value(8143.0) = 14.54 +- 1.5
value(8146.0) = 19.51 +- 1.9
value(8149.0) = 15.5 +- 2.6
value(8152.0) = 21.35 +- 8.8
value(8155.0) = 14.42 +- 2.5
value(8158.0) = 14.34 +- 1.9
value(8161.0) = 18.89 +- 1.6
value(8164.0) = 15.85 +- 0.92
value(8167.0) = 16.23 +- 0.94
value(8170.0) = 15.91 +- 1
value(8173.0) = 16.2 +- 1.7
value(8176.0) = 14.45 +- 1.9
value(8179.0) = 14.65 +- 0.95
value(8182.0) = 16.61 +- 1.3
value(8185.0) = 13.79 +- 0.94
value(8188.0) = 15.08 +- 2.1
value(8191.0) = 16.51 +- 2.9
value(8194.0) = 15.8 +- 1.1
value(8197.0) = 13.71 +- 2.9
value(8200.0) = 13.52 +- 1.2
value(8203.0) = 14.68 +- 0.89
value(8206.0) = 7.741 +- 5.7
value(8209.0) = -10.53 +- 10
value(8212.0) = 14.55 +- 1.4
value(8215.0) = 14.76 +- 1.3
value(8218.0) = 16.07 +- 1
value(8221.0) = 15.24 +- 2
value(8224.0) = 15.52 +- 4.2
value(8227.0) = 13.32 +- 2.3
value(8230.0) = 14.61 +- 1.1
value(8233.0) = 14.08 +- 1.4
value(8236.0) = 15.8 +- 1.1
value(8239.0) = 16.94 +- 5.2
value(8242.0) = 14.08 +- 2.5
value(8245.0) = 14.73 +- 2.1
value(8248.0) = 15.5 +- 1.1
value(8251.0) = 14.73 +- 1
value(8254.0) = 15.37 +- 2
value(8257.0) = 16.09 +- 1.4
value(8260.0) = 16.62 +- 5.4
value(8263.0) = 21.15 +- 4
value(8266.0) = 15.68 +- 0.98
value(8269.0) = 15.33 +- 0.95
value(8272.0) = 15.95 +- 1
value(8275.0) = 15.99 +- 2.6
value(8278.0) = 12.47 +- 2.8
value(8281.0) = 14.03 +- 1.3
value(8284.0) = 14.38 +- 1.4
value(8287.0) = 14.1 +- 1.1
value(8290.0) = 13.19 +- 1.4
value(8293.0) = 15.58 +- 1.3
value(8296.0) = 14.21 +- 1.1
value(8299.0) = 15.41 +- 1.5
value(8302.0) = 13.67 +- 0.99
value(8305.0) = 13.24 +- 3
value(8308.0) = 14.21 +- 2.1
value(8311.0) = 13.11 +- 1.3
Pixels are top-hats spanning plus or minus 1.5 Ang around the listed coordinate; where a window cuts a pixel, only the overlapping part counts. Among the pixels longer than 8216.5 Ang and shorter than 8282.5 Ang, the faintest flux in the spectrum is 12.47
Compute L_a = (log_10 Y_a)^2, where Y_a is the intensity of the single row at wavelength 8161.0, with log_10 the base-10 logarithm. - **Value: 1.63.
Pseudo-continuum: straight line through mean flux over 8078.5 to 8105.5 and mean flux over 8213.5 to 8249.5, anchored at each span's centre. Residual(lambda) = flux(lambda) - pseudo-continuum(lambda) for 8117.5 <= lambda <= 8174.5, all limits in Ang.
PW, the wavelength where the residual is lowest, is 8158.0 Ang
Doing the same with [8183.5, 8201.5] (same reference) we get 8200.0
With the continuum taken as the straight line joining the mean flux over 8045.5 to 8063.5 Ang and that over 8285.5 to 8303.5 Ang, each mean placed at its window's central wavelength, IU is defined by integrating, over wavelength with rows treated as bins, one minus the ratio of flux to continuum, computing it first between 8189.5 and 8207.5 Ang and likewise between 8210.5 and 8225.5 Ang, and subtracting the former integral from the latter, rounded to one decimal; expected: -1.8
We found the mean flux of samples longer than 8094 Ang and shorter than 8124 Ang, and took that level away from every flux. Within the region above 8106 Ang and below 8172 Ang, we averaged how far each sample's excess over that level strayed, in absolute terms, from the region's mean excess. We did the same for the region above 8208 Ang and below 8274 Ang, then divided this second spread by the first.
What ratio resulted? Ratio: 1.7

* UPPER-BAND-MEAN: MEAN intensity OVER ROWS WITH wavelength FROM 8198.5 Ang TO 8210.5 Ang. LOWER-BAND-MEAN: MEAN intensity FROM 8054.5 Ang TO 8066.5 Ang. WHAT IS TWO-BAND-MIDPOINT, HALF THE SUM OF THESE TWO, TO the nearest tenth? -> 10.5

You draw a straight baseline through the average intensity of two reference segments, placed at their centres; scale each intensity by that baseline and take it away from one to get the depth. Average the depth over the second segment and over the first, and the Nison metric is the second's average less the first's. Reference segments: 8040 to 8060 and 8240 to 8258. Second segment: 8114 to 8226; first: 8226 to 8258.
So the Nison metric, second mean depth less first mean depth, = 0.00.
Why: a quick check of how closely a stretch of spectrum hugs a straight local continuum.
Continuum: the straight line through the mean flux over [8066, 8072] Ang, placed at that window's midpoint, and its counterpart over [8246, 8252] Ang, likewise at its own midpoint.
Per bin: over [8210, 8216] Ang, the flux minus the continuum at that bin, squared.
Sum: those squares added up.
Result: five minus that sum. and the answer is 5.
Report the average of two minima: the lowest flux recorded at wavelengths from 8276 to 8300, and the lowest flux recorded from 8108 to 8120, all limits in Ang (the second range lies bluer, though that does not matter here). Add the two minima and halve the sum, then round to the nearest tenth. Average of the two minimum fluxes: 13.5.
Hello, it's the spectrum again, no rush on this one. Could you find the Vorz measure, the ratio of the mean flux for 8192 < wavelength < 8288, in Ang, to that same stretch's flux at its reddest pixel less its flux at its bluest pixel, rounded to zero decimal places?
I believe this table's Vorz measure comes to -8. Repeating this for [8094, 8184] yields 3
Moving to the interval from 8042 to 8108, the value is 34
